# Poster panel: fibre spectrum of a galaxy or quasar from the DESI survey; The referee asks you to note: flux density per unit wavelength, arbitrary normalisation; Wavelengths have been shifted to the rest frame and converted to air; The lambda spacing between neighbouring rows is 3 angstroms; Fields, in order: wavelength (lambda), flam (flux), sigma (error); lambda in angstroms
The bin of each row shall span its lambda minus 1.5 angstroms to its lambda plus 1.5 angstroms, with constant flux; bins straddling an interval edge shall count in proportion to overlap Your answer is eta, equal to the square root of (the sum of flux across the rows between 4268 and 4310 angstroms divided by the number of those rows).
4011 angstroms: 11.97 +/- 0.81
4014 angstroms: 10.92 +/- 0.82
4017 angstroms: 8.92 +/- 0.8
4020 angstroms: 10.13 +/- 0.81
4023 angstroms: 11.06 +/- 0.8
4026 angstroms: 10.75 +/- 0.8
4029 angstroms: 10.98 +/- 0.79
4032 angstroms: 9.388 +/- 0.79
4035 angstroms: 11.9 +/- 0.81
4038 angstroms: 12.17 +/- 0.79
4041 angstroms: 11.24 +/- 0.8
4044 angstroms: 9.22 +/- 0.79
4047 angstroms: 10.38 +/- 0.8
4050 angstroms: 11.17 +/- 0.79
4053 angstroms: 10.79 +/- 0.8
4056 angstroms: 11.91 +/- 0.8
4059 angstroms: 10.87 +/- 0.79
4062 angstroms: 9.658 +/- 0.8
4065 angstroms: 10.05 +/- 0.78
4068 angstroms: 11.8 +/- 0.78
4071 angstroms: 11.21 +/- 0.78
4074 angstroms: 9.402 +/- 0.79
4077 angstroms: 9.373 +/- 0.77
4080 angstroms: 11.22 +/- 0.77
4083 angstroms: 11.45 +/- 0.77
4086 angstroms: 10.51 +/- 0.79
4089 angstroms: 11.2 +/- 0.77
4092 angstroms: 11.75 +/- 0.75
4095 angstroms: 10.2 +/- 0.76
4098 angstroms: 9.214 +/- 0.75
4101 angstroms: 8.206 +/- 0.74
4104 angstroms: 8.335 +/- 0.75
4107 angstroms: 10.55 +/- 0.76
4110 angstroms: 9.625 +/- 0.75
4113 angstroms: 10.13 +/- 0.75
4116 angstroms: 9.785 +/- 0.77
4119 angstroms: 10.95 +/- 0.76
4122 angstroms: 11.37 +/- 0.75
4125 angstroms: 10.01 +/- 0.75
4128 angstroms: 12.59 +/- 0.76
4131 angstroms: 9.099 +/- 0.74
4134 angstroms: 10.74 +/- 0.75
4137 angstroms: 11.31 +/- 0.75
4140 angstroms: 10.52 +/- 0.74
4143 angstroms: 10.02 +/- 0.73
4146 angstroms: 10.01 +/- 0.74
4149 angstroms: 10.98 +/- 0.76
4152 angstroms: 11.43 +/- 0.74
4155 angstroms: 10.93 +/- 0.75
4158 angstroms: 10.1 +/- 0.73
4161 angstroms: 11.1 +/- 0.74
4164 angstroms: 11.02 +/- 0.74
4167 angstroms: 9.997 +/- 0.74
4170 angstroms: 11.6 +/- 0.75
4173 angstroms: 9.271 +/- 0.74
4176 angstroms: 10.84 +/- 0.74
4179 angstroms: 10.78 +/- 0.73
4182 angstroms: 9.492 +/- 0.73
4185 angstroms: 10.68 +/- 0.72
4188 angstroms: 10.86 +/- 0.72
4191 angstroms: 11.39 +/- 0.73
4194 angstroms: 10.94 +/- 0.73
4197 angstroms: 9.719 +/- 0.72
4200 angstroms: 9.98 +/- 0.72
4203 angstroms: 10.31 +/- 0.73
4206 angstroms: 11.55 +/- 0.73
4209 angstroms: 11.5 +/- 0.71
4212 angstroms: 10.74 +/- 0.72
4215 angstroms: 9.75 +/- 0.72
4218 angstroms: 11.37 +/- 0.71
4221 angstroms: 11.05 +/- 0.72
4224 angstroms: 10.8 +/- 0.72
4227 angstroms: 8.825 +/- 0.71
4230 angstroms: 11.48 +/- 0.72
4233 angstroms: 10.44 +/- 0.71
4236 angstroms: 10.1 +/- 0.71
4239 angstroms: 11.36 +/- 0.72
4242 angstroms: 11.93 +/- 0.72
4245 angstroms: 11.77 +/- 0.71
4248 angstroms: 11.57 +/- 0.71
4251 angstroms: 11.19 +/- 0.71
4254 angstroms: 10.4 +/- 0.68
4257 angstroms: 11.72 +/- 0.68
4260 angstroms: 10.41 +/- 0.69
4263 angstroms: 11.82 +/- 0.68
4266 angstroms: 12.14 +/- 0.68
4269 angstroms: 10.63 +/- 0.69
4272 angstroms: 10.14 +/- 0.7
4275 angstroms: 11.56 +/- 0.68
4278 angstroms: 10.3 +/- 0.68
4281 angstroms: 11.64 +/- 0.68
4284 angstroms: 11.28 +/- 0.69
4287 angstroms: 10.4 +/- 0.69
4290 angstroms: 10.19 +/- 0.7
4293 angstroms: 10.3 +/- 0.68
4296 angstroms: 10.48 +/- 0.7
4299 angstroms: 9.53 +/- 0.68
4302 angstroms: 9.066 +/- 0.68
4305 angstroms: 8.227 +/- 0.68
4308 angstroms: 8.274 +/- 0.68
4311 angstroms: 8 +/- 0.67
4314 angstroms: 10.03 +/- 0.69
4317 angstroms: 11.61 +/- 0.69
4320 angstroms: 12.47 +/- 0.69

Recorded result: 3.18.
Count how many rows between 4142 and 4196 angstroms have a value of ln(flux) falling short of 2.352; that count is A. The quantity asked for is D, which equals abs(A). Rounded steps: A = 6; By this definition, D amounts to 6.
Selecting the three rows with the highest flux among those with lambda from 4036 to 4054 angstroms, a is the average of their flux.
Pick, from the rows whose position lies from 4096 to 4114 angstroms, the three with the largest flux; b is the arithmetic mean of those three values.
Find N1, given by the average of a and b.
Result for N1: 10.8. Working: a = 11.5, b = 10.1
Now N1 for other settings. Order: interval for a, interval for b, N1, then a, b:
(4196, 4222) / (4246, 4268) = 11.7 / 11.5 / 11.9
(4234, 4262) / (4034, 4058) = 11.9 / 11.8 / 12.0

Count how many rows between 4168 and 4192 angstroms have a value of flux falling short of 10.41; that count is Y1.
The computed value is 2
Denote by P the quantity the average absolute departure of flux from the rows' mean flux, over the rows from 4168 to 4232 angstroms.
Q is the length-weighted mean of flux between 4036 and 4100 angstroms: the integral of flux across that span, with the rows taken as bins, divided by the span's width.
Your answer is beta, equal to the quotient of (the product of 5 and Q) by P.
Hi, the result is 81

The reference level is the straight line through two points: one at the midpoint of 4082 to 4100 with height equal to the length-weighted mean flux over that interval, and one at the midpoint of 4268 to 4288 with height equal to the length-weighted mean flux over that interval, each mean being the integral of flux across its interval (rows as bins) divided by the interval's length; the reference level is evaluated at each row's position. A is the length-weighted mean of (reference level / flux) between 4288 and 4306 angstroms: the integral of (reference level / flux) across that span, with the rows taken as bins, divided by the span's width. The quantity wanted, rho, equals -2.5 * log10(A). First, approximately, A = 1.13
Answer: -0.13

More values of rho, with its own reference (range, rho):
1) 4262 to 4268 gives 0.10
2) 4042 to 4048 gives -0.08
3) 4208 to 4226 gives 0.00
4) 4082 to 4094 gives 0.05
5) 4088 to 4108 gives -0.10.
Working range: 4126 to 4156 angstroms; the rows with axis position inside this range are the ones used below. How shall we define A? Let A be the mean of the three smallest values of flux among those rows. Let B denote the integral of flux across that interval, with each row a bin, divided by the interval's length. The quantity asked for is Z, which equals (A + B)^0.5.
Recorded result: 4.52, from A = 9.7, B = 10.7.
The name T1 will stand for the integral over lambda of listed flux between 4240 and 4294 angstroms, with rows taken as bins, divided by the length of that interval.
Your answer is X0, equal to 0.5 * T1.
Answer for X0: 5.54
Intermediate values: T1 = 11.1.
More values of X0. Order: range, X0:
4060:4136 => 5.17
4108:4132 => 5.24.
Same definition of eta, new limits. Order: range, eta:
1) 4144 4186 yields 3.25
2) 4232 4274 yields 3.33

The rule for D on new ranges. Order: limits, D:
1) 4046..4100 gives 7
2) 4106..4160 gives 8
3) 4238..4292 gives 6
